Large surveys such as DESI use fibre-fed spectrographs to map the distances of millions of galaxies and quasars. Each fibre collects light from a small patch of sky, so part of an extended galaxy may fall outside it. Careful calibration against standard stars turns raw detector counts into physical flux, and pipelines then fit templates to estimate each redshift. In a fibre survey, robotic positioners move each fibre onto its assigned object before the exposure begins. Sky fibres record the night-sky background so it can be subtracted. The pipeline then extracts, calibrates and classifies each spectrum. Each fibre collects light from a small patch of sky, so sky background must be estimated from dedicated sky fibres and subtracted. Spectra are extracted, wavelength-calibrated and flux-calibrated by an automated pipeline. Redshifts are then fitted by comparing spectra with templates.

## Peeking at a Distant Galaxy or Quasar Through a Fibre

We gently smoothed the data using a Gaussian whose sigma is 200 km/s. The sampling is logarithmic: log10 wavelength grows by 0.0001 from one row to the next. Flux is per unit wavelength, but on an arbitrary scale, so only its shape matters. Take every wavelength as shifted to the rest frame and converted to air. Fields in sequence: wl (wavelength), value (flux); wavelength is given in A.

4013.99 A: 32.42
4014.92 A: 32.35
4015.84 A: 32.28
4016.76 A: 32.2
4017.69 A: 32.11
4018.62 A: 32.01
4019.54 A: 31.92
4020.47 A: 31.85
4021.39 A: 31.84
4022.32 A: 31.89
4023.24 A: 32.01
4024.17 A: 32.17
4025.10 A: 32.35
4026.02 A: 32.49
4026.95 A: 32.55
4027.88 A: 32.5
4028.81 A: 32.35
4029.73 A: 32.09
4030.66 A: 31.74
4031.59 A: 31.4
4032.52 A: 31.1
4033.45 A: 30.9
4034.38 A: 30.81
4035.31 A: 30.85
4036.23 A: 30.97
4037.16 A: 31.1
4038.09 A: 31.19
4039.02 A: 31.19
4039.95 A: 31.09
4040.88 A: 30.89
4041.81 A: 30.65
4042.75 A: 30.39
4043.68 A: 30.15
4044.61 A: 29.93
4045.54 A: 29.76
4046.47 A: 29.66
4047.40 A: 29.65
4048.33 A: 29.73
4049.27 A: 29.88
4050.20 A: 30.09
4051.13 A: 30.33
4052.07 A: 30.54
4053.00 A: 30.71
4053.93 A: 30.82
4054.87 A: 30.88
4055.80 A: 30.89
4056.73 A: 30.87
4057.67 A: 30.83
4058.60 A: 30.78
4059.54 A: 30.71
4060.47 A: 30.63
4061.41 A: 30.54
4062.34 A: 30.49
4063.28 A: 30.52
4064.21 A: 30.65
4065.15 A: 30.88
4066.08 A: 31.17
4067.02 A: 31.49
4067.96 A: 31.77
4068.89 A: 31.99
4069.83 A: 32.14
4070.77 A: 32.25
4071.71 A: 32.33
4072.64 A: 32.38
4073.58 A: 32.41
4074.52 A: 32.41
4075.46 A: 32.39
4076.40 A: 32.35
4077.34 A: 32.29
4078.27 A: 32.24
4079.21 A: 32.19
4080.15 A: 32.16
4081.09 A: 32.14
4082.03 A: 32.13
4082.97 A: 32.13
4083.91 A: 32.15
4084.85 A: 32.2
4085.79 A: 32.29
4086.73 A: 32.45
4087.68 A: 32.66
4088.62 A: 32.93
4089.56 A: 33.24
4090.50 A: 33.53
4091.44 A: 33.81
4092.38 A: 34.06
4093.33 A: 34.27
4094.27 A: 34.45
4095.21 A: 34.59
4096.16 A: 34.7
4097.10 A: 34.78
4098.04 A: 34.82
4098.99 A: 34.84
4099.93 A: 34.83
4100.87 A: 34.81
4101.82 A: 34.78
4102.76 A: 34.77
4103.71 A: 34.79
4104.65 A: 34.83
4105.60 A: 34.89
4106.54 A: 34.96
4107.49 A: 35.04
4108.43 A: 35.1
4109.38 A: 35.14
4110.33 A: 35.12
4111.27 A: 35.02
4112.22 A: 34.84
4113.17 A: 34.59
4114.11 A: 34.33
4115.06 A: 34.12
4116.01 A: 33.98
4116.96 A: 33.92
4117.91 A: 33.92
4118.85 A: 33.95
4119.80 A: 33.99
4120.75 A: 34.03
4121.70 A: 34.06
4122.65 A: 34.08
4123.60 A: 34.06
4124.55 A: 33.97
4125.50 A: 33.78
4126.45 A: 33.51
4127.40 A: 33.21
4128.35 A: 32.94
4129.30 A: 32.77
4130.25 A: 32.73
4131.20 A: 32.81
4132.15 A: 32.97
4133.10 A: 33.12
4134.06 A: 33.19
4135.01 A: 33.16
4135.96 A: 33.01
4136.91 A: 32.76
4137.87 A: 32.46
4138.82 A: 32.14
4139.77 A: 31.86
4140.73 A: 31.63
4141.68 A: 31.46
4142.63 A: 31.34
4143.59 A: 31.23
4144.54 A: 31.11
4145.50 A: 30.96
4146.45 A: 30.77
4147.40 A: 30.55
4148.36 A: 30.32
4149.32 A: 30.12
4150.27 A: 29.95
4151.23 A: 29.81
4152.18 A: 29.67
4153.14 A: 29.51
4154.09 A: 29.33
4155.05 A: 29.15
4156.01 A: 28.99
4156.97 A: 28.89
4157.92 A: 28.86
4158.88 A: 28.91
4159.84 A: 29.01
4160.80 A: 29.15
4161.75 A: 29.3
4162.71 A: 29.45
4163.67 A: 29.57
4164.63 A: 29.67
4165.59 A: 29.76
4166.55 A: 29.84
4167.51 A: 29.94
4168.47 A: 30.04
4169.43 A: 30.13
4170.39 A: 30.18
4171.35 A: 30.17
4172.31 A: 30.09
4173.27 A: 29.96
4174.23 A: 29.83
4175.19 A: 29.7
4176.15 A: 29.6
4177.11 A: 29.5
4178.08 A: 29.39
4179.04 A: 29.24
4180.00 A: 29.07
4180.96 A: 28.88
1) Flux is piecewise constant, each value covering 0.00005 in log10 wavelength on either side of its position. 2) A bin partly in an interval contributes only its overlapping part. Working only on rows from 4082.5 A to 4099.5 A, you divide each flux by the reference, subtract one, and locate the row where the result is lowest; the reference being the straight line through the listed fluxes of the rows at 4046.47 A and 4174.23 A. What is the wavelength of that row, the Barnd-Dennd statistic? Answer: 4082.97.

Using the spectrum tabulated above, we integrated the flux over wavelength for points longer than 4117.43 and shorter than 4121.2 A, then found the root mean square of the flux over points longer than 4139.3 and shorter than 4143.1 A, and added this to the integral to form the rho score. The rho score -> 160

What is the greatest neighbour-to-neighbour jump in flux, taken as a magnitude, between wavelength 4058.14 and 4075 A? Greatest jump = 0.32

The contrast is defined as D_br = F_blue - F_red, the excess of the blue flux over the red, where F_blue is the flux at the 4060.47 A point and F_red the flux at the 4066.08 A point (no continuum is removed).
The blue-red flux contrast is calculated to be -0.5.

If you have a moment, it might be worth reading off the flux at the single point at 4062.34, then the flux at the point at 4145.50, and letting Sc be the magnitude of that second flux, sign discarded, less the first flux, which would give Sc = 0.5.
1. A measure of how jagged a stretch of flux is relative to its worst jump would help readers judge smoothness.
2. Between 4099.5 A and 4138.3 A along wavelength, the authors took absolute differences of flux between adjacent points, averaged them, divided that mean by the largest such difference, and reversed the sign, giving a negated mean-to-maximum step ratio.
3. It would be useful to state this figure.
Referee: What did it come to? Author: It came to -0.36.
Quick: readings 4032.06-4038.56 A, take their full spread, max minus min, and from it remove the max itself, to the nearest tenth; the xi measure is -30.8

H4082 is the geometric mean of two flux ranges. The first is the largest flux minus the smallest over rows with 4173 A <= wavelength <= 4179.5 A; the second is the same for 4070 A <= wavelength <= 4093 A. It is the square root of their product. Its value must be 1.2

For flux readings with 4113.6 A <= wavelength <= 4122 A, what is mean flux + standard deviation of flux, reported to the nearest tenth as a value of 34.2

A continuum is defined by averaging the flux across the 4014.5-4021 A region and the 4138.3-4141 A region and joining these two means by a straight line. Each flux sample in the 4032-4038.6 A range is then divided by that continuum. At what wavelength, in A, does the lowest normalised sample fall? 4034.38 A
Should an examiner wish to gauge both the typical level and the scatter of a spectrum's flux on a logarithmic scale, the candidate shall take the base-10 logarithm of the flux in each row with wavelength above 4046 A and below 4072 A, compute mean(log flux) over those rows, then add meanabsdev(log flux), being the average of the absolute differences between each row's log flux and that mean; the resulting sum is 1.50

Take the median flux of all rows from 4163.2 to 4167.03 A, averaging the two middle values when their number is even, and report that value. 29.7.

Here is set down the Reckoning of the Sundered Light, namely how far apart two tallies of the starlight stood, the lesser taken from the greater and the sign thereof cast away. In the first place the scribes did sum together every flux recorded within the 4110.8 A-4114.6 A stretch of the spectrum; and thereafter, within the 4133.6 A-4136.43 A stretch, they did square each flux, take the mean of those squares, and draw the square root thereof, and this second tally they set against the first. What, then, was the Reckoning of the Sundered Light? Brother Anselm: 106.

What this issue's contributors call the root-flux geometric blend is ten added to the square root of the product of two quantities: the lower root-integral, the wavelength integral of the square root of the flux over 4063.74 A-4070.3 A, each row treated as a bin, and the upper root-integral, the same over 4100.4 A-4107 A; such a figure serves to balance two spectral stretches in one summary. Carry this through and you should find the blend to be 47.9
